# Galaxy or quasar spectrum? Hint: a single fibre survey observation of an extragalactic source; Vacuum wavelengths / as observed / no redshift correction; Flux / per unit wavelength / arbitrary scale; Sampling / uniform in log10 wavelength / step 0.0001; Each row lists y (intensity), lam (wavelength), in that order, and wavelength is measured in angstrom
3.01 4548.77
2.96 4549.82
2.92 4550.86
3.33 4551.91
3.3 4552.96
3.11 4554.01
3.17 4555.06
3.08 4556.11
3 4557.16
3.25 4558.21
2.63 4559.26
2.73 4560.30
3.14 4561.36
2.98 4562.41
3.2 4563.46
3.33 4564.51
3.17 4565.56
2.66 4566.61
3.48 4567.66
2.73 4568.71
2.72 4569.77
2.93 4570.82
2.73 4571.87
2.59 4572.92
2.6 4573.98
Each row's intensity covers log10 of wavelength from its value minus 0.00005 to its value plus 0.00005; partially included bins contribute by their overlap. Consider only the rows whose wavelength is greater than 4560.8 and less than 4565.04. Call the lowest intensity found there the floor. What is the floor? 2.98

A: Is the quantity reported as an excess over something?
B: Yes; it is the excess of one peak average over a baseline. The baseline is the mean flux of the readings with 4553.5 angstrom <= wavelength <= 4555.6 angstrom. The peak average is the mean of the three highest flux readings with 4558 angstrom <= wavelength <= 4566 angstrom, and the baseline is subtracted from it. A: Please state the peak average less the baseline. 0.12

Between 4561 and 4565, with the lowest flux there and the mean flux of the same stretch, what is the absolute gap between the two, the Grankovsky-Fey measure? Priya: 0.18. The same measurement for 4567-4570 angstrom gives 0.26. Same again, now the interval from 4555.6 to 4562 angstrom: 0.34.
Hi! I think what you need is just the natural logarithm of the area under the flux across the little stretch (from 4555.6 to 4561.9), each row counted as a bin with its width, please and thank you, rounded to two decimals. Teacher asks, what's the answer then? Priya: 2.93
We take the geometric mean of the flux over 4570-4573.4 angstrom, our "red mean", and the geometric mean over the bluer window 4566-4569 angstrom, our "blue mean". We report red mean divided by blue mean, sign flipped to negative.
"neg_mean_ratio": -0.936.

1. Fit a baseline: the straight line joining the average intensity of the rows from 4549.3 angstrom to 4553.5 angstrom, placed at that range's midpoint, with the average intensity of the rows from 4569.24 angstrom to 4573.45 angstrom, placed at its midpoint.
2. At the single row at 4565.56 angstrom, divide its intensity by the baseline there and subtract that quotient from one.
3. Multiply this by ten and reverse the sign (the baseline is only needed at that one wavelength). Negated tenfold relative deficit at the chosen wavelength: 1.1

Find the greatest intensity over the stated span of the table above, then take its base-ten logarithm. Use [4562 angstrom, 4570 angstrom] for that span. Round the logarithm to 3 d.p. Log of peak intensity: 0.542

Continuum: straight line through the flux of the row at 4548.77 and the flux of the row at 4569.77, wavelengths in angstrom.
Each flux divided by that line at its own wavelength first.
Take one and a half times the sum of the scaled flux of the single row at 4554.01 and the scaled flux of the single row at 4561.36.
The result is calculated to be 3.2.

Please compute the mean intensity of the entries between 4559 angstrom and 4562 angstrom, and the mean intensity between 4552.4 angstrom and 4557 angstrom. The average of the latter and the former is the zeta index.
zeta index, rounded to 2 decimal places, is 3.00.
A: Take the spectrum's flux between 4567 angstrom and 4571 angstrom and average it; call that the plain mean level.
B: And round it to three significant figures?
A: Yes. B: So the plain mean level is 2.96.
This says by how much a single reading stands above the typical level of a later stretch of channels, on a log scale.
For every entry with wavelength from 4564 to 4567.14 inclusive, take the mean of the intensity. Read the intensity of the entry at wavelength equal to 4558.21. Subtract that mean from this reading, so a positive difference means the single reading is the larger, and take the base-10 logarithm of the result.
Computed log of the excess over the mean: -0.71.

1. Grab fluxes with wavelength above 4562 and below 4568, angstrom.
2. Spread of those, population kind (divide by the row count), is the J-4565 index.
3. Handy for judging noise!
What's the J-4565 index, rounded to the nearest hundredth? 0.26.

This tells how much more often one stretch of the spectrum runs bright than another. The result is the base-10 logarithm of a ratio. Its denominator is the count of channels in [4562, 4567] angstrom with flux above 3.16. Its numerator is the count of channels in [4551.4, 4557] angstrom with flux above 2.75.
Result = 0.2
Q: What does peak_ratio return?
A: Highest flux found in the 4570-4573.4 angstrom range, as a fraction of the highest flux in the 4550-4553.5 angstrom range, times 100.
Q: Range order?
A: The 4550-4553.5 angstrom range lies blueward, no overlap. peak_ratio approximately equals 88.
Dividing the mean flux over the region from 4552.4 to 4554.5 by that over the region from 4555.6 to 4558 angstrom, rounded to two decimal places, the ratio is 1.05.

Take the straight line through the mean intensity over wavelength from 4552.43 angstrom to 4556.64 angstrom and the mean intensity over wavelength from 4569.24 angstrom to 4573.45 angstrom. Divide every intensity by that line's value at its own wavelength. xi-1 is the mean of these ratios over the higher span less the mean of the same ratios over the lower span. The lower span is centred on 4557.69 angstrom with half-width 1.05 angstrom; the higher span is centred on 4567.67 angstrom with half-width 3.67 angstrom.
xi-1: 0.05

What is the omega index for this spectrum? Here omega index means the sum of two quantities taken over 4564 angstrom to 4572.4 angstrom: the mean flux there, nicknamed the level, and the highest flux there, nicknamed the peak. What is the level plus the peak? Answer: 6.45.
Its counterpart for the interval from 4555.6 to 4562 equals 6.22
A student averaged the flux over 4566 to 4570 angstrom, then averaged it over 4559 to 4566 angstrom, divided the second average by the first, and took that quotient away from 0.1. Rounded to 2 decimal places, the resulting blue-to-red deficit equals -0.94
